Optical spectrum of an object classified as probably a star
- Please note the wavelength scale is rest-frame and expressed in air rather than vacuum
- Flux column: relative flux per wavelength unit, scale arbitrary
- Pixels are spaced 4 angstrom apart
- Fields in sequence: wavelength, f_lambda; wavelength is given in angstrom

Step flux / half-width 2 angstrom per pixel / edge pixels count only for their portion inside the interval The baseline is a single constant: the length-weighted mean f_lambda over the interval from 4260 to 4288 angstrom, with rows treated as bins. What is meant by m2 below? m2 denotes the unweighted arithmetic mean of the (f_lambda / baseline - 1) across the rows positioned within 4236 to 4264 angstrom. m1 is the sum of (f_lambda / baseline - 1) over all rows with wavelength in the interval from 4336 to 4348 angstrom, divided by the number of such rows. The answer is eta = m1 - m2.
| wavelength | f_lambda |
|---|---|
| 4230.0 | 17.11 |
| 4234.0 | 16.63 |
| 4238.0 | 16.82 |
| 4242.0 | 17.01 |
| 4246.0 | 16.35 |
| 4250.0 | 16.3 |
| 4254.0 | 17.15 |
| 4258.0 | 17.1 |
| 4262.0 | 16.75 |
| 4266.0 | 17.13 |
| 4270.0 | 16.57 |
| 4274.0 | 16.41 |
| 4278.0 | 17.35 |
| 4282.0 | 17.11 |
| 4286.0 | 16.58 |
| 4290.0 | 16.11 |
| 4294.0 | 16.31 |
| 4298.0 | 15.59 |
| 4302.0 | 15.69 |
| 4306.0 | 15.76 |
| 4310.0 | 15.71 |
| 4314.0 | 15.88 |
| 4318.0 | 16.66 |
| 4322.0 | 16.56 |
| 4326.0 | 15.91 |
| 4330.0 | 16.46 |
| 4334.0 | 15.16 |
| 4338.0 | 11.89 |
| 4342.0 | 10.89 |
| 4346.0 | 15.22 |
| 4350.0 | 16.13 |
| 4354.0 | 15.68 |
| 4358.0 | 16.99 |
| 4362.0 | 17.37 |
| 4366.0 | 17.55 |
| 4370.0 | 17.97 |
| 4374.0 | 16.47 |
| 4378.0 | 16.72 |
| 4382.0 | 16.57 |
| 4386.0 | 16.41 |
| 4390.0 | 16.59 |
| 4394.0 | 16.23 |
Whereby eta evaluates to -0.24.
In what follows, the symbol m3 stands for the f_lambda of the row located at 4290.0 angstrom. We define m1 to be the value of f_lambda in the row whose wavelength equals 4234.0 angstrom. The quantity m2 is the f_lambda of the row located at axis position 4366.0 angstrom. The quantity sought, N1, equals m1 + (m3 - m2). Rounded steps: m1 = 16.63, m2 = 17.55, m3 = 16.11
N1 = 15.2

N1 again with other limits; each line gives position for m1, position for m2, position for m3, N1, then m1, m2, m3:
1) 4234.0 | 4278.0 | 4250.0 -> 15.6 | 16.63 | 17.35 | 16.3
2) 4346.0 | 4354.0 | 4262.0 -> 16.3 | 15.22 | 15.68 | 16.75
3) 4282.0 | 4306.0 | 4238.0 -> 18.2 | 17.11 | 15.76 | 16.82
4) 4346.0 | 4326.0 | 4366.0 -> 16.9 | 15.22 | 15.91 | 17.55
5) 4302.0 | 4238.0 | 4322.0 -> 15.4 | 15.69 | 16.82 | 16.56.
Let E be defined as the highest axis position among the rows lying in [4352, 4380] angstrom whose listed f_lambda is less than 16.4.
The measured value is 4354.0 angstrom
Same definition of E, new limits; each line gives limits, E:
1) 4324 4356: 4354.0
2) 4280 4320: 4314.0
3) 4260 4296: 4294.0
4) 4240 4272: 4250.0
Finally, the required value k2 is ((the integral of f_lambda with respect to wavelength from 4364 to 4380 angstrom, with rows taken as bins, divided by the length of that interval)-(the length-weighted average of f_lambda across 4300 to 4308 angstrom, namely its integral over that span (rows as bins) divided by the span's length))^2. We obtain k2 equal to 2.1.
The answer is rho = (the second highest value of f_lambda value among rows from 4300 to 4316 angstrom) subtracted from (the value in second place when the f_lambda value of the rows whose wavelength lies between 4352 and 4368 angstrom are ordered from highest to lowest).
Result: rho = 1.6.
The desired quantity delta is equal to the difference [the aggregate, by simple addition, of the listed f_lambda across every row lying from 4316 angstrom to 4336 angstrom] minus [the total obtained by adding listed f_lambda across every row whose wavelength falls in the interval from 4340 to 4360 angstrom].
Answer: 6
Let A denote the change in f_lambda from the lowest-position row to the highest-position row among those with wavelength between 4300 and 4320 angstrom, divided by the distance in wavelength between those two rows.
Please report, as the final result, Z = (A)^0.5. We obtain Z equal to 0.25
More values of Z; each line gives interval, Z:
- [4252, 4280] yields 0.09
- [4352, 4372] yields 0.38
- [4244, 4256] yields 0.32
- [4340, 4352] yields 0.81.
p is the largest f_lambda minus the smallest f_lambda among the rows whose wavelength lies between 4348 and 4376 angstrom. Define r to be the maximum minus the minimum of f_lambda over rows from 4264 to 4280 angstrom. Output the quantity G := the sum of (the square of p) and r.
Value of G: 6.2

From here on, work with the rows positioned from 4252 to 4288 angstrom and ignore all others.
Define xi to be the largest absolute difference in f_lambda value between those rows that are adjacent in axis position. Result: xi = 0.9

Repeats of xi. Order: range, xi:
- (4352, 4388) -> 1.5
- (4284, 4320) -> 0.8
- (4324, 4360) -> 4.3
